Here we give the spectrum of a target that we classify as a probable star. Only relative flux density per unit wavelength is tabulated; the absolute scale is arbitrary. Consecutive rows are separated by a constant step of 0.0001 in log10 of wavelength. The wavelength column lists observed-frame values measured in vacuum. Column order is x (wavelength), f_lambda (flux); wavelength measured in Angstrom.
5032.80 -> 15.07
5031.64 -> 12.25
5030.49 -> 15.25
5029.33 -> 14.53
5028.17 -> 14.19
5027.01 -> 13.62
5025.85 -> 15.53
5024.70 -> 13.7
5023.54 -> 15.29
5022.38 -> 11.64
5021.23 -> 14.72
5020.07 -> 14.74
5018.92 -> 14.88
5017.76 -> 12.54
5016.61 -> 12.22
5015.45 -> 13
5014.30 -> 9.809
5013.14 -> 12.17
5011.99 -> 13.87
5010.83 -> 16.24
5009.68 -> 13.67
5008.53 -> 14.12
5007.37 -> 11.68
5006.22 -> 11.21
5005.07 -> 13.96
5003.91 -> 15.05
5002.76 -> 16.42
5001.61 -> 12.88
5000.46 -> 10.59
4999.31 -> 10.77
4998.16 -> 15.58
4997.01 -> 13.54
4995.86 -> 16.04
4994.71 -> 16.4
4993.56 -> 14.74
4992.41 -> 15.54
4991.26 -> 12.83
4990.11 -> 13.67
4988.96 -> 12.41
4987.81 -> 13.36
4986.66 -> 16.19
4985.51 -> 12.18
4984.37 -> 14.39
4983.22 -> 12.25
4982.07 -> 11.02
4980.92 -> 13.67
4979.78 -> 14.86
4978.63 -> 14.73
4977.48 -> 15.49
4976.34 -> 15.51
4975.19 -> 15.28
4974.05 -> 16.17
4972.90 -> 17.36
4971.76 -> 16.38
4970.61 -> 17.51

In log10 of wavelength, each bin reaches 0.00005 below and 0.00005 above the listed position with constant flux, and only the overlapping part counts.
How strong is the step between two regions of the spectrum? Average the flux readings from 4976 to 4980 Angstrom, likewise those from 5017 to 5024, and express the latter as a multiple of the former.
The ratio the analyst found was 0.92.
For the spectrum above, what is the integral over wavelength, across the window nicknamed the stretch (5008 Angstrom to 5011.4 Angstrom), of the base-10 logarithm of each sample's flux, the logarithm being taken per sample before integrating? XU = 4.0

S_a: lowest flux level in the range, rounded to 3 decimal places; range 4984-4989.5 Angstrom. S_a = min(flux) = 12.180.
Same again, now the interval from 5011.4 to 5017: 9.809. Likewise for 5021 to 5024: 11.640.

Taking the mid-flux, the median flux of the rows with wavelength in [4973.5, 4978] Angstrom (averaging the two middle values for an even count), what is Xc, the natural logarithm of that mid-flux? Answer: 2.74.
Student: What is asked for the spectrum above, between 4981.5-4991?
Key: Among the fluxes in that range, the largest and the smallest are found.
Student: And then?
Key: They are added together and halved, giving 13.6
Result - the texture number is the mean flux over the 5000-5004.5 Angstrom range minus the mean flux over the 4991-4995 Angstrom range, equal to -1.1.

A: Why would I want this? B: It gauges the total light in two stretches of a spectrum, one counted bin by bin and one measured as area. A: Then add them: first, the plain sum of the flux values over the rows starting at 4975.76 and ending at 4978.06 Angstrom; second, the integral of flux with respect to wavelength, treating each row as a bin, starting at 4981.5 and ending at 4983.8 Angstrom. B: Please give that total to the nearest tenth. 57.7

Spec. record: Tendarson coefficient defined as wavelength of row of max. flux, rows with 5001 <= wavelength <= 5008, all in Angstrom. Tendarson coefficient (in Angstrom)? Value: 5002.76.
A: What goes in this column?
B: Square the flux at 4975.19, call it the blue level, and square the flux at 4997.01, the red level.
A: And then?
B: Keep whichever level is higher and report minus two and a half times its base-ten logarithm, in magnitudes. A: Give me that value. -5.92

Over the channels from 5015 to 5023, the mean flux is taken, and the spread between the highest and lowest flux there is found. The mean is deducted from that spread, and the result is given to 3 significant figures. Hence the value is -10.2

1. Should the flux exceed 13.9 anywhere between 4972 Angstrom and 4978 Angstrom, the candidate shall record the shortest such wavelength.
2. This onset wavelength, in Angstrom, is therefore 4972.90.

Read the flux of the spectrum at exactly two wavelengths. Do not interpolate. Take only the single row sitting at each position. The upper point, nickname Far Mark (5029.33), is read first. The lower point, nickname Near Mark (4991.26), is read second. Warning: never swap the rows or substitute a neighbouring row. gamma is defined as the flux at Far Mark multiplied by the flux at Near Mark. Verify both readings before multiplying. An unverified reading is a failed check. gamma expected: 186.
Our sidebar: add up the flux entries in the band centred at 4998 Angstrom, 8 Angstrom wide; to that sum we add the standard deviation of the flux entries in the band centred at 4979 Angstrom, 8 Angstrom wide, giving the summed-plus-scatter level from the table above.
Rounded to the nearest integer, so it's 97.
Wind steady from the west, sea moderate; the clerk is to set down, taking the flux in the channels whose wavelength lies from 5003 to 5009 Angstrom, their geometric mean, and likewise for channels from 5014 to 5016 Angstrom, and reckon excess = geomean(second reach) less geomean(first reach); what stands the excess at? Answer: -1.8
